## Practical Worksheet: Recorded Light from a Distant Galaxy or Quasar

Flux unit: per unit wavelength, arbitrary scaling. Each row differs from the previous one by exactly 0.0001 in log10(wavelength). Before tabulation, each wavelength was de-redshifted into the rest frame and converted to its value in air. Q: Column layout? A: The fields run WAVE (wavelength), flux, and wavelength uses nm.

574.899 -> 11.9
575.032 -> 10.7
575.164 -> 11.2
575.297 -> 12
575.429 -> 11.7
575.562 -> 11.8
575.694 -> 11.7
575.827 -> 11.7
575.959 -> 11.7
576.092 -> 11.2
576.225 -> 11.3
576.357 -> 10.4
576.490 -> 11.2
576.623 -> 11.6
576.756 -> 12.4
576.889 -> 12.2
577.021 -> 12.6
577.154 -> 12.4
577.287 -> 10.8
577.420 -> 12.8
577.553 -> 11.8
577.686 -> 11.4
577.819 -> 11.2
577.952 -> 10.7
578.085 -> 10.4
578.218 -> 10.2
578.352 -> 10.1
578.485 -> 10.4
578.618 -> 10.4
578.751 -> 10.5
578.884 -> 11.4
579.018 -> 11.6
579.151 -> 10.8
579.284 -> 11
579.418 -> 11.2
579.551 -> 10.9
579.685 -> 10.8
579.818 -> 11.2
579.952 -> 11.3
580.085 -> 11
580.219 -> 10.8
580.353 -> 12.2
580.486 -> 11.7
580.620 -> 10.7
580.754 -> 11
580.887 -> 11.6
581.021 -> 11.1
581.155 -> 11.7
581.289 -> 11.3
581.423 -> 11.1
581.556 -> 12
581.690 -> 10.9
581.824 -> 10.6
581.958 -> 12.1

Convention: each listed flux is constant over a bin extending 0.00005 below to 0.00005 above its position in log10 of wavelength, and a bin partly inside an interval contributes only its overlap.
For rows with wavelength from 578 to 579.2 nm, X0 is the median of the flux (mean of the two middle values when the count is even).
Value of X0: 10.4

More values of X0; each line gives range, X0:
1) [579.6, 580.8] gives 11.0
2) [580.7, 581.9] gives 11.1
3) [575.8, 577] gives 11.6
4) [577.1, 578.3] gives 11.2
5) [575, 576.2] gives 11.7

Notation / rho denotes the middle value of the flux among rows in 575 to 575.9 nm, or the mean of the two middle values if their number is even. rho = 11.7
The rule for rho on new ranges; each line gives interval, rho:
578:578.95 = 10.4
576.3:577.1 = 11.9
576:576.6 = 11.2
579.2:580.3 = 11.0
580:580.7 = 11.0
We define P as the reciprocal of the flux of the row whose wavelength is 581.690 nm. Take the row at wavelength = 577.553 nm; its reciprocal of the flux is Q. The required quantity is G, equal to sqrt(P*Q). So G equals 0.0882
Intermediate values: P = 0.0917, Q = 0.085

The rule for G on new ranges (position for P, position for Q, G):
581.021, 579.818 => 0.0897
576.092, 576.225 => 0.0889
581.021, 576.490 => 0.0897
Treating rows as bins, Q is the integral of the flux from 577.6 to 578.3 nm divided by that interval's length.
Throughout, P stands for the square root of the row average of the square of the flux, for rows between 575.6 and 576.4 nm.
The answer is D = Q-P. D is -0.6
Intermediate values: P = 11.3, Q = 10.8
